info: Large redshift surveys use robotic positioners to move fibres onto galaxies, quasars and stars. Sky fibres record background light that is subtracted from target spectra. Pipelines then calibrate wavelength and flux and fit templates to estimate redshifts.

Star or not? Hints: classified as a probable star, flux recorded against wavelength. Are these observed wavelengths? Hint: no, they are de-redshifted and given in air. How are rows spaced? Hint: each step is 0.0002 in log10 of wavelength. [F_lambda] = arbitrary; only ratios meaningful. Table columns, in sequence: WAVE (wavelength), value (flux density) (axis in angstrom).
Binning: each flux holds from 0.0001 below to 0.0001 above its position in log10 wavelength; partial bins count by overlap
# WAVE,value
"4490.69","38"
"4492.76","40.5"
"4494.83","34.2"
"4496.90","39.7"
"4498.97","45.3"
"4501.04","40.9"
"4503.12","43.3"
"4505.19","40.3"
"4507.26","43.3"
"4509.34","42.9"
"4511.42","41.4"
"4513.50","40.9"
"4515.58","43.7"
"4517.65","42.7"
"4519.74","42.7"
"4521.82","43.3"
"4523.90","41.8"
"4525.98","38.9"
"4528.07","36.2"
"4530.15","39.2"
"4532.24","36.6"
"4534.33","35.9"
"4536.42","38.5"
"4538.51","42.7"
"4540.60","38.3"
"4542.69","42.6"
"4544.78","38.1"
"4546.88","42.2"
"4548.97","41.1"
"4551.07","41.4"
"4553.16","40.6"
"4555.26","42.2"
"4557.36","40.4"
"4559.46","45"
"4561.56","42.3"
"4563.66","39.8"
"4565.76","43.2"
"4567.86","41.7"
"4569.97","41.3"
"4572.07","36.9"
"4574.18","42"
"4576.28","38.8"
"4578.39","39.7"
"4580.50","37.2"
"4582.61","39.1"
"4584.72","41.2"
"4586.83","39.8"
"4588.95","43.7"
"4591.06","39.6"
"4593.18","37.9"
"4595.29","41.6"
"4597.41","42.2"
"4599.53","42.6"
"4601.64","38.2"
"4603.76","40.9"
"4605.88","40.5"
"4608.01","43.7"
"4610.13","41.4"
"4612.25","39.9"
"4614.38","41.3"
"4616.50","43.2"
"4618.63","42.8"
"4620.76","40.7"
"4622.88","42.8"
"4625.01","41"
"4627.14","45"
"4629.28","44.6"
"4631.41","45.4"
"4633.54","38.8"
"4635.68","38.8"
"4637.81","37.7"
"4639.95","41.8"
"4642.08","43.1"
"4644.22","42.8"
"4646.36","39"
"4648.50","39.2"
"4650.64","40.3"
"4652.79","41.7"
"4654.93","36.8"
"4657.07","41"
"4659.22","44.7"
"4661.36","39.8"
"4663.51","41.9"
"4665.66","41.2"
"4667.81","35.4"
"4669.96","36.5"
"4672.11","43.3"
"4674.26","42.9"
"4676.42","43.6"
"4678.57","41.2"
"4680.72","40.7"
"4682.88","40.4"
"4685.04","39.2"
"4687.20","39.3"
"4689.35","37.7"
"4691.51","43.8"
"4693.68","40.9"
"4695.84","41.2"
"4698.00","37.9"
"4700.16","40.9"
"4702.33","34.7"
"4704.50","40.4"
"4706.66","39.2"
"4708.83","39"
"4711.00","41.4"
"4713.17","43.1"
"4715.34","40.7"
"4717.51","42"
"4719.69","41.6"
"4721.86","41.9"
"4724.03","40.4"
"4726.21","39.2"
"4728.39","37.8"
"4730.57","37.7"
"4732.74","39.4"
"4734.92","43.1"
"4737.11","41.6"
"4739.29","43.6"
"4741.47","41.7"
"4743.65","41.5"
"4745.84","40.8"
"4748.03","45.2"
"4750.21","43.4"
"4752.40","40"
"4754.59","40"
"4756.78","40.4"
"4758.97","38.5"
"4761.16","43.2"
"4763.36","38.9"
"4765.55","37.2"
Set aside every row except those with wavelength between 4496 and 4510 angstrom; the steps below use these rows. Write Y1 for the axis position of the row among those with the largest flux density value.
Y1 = 4498.97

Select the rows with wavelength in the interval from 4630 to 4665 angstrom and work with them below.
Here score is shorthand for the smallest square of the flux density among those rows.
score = 1354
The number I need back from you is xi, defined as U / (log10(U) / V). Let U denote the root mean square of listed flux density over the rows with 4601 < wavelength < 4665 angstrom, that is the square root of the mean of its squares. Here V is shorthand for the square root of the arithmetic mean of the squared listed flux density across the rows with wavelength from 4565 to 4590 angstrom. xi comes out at 1034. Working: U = 41.4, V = 40.4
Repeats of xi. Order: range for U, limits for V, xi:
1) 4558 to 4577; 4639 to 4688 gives 1041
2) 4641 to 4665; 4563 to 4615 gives 1032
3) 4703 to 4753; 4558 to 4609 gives 1040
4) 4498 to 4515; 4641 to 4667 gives 1067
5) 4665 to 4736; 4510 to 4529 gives 1038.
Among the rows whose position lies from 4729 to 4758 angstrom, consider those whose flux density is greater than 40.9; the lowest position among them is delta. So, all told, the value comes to 4734.92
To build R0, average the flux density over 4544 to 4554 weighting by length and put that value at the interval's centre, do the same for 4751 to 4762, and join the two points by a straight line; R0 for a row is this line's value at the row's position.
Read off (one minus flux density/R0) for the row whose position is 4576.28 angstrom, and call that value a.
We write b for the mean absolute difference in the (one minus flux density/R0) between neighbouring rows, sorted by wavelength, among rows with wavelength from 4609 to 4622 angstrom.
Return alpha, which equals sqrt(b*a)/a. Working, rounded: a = 0.047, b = 0.036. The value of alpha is 0.9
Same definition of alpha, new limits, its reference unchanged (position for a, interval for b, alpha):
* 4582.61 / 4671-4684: 0.7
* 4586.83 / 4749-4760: 1.3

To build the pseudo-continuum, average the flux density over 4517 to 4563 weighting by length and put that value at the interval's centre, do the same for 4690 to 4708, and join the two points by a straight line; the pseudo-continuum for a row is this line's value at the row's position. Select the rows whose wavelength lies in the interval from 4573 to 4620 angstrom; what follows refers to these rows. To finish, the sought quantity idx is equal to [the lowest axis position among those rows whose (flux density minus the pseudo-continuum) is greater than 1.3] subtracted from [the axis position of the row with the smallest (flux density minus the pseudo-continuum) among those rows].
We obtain 6.3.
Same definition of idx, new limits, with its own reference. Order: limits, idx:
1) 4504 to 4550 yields 27.1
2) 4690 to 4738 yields 10.8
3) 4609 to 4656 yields 38.4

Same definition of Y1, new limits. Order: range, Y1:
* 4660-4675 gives 4672.11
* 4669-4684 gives 4676.42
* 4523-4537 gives 4523.90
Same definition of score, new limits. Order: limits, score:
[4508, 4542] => 1289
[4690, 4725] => 1204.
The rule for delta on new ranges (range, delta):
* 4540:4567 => 4542.69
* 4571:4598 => 4574.18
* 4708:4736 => 4711.00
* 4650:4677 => 4652.79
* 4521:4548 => 4521.82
